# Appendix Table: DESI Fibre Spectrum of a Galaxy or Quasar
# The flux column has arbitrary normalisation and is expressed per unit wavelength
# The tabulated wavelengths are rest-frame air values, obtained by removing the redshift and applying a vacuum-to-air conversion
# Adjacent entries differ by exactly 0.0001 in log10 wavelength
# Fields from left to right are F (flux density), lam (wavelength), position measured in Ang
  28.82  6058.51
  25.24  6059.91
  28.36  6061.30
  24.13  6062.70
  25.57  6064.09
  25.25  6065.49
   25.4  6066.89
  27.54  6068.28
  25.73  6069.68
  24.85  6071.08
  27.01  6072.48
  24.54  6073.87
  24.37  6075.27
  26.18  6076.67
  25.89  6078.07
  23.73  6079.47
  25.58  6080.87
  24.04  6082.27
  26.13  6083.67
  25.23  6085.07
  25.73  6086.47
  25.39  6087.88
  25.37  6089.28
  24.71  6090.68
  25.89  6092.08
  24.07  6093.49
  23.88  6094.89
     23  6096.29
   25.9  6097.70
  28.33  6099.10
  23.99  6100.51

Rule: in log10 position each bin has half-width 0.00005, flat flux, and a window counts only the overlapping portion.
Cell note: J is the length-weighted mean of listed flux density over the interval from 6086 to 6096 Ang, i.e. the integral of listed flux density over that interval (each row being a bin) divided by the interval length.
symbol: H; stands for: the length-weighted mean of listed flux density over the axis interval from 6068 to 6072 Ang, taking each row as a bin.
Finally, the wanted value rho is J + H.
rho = 50.8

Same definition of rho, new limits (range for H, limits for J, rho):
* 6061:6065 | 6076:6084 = 51.0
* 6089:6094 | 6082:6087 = 50.4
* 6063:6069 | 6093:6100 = 50.9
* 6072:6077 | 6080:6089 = 50.8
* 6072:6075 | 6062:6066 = 50.5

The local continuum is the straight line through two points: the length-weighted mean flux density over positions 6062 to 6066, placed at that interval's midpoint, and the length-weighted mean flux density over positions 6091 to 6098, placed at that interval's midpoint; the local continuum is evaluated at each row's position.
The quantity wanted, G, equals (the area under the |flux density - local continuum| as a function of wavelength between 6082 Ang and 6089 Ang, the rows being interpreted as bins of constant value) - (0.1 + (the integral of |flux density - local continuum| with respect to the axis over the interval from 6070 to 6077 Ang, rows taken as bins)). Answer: 0.7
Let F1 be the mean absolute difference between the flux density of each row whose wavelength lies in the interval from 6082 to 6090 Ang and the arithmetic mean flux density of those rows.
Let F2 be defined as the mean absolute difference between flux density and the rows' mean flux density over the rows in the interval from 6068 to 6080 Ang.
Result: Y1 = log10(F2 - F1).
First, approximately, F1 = 0.45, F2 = 1.04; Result -0.2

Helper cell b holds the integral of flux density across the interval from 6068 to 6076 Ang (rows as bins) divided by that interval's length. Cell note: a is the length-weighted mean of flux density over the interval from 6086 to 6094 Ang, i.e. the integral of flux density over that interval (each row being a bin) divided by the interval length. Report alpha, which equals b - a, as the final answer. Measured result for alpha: 0.4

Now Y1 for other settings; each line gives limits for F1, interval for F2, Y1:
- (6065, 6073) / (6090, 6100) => -0.3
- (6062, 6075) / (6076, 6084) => -1.0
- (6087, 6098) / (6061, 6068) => -0.7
